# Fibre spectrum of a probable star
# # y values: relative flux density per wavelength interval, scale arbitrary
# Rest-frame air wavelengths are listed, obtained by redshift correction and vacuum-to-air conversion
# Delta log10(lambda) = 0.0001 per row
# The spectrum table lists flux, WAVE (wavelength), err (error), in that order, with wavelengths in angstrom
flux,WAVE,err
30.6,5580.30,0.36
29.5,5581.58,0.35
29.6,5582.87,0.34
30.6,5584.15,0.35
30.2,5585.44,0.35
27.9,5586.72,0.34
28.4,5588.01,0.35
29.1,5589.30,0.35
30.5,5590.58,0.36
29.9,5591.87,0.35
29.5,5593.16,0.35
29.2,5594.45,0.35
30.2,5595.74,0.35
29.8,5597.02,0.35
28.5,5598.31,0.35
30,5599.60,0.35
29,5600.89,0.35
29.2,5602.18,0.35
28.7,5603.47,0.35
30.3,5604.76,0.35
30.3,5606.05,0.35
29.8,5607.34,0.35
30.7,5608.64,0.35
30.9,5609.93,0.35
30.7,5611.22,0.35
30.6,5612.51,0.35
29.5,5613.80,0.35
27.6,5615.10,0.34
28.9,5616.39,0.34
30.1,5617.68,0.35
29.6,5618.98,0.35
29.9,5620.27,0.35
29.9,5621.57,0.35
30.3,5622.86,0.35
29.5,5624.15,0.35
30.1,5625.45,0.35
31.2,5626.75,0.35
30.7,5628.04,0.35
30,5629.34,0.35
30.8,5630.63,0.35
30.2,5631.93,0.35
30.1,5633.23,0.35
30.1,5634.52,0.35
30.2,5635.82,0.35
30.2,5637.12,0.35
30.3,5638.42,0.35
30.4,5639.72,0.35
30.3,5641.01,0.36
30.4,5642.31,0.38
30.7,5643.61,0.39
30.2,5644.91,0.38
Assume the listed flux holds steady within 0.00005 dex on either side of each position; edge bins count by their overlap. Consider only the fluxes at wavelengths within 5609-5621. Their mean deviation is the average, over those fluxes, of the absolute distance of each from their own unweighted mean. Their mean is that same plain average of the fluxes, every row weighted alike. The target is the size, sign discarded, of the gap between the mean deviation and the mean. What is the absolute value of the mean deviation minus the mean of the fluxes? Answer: 29.0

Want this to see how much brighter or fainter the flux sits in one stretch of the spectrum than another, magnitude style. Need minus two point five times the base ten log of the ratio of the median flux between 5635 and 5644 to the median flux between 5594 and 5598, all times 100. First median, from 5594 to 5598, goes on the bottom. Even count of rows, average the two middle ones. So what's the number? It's -2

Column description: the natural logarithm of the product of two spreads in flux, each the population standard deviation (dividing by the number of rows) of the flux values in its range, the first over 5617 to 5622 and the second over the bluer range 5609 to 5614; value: -2.3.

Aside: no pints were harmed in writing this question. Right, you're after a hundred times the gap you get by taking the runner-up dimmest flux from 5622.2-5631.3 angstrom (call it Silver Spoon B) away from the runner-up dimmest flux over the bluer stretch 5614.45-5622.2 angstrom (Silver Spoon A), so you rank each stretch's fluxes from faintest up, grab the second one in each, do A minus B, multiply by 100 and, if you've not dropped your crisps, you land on -110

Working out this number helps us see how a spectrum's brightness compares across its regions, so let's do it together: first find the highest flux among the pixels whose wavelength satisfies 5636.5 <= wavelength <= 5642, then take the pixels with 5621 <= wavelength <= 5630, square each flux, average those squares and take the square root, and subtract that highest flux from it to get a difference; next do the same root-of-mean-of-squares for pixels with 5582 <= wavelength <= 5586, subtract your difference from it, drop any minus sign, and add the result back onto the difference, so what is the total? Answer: 30.1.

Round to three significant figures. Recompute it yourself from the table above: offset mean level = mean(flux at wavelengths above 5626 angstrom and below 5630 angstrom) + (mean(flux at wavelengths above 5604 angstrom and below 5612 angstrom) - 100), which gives -38.9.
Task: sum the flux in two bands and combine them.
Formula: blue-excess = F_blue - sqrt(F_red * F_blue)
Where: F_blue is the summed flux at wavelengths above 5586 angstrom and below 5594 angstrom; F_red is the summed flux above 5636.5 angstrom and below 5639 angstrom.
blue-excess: 72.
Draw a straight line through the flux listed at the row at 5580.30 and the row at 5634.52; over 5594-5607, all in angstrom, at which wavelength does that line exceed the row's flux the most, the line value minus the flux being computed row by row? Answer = 5598.31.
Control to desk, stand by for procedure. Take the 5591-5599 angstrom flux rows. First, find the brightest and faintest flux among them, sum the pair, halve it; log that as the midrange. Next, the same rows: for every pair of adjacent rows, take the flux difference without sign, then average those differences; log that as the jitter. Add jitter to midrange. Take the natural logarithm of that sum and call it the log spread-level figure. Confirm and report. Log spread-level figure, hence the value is 3.40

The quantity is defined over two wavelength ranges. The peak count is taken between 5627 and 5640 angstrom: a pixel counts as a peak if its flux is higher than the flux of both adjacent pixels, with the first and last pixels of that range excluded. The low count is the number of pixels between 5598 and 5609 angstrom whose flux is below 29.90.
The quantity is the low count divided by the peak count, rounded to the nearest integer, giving 5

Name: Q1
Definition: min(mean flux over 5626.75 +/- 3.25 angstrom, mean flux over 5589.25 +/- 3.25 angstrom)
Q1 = 29.2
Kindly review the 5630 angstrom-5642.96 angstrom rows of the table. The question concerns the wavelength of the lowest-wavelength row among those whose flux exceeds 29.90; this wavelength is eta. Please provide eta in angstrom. 5630.63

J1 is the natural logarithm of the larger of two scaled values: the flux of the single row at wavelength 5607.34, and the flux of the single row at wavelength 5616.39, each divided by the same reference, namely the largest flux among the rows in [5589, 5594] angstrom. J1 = -0.023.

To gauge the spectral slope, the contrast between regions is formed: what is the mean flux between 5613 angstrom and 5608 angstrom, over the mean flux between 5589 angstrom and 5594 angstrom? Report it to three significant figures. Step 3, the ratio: 1.03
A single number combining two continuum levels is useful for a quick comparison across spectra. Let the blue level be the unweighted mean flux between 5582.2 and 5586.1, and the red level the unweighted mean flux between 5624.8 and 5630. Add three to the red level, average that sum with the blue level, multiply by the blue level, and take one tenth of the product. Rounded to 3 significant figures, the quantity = 95.9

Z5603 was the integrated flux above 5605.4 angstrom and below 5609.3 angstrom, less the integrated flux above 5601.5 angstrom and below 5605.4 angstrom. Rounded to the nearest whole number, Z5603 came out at 3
